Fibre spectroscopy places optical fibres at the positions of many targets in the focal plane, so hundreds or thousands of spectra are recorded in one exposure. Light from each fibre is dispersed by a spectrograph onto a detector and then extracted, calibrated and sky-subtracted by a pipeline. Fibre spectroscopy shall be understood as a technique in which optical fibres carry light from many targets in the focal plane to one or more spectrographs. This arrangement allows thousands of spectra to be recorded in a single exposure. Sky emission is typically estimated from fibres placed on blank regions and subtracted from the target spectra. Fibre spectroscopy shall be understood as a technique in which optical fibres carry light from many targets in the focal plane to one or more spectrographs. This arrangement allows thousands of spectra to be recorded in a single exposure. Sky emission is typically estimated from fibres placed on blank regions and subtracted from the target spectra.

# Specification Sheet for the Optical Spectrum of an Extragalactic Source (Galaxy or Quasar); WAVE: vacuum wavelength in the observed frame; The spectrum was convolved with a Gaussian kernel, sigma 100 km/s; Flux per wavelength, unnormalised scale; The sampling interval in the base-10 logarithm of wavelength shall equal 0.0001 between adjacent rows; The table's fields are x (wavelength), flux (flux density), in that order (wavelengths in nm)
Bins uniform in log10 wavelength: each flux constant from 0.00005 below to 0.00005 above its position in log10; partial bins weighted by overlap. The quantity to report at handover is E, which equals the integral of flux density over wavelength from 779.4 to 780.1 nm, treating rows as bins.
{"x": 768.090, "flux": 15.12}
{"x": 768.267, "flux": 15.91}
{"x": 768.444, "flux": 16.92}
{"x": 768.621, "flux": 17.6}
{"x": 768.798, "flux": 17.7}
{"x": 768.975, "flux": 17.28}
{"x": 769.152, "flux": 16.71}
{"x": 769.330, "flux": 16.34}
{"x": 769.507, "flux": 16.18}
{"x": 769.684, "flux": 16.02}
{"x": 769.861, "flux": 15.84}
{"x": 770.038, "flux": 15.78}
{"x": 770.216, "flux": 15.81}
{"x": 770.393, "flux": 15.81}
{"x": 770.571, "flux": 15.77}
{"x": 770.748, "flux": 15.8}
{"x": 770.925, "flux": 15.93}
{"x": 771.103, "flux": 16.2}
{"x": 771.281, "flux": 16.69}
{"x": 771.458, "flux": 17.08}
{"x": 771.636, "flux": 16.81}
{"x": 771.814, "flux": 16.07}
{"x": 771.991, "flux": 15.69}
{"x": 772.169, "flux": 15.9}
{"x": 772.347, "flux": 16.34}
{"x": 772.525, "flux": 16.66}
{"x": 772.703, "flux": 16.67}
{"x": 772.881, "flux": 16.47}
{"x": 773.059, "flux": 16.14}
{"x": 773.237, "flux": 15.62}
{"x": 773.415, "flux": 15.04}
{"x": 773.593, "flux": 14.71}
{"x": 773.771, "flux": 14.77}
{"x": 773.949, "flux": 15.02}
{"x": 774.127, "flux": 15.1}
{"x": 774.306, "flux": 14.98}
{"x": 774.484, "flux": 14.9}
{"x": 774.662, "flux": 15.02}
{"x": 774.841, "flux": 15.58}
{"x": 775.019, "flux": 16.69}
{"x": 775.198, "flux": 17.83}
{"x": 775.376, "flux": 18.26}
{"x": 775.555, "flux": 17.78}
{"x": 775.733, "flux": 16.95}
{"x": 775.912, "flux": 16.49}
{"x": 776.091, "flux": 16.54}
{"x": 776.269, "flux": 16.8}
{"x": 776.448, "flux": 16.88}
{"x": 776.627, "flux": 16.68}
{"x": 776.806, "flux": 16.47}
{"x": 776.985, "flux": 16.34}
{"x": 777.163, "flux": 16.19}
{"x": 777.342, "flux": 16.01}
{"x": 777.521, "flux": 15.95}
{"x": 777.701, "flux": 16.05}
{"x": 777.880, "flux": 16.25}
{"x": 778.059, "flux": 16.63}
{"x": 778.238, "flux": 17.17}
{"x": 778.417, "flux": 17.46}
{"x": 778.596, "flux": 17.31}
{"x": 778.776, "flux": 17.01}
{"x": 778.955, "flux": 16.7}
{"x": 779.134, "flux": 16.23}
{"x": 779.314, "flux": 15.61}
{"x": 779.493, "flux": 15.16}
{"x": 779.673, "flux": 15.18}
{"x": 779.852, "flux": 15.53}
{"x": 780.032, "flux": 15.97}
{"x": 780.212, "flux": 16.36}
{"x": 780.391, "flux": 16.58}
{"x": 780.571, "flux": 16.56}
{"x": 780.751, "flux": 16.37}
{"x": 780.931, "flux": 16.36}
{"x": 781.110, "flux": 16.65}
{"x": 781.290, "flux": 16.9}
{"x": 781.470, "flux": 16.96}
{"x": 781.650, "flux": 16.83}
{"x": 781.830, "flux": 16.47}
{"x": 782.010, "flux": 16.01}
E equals 10.8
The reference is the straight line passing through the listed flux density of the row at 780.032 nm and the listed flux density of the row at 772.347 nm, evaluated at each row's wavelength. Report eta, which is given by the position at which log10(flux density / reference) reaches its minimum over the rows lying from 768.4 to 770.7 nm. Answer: 770.038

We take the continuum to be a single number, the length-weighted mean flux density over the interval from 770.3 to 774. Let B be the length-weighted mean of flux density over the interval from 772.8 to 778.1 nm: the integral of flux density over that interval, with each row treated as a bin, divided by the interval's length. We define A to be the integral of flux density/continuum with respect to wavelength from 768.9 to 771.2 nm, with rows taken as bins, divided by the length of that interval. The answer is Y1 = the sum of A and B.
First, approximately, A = 1.01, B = 16.1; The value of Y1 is 17.1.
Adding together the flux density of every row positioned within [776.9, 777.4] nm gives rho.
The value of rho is 48.5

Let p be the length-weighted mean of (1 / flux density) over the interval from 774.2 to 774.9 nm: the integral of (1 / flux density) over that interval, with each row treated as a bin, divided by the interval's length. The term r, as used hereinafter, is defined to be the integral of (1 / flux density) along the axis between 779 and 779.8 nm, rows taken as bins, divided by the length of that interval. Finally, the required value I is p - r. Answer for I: 0.0020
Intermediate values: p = 0.066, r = 0.0642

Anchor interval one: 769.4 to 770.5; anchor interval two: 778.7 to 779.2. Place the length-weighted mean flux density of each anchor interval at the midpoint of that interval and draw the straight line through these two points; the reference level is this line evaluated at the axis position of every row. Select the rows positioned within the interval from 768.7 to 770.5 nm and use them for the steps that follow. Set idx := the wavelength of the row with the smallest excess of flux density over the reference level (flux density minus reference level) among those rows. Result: 770.393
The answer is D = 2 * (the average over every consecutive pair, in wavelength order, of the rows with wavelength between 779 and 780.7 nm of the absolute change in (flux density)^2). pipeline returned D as 20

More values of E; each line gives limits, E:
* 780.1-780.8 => 11.5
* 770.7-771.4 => 11.4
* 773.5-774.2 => 10.4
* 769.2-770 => 12.9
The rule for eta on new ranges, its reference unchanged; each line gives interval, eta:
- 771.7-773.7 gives 773.593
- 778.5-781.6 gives 779.493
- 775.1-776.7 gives 775.912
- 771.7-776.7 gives 773.593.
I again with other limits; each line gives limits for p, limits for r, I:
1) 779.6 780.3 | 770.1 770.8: 0.0002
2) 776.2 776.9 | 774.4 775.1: -0.0047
